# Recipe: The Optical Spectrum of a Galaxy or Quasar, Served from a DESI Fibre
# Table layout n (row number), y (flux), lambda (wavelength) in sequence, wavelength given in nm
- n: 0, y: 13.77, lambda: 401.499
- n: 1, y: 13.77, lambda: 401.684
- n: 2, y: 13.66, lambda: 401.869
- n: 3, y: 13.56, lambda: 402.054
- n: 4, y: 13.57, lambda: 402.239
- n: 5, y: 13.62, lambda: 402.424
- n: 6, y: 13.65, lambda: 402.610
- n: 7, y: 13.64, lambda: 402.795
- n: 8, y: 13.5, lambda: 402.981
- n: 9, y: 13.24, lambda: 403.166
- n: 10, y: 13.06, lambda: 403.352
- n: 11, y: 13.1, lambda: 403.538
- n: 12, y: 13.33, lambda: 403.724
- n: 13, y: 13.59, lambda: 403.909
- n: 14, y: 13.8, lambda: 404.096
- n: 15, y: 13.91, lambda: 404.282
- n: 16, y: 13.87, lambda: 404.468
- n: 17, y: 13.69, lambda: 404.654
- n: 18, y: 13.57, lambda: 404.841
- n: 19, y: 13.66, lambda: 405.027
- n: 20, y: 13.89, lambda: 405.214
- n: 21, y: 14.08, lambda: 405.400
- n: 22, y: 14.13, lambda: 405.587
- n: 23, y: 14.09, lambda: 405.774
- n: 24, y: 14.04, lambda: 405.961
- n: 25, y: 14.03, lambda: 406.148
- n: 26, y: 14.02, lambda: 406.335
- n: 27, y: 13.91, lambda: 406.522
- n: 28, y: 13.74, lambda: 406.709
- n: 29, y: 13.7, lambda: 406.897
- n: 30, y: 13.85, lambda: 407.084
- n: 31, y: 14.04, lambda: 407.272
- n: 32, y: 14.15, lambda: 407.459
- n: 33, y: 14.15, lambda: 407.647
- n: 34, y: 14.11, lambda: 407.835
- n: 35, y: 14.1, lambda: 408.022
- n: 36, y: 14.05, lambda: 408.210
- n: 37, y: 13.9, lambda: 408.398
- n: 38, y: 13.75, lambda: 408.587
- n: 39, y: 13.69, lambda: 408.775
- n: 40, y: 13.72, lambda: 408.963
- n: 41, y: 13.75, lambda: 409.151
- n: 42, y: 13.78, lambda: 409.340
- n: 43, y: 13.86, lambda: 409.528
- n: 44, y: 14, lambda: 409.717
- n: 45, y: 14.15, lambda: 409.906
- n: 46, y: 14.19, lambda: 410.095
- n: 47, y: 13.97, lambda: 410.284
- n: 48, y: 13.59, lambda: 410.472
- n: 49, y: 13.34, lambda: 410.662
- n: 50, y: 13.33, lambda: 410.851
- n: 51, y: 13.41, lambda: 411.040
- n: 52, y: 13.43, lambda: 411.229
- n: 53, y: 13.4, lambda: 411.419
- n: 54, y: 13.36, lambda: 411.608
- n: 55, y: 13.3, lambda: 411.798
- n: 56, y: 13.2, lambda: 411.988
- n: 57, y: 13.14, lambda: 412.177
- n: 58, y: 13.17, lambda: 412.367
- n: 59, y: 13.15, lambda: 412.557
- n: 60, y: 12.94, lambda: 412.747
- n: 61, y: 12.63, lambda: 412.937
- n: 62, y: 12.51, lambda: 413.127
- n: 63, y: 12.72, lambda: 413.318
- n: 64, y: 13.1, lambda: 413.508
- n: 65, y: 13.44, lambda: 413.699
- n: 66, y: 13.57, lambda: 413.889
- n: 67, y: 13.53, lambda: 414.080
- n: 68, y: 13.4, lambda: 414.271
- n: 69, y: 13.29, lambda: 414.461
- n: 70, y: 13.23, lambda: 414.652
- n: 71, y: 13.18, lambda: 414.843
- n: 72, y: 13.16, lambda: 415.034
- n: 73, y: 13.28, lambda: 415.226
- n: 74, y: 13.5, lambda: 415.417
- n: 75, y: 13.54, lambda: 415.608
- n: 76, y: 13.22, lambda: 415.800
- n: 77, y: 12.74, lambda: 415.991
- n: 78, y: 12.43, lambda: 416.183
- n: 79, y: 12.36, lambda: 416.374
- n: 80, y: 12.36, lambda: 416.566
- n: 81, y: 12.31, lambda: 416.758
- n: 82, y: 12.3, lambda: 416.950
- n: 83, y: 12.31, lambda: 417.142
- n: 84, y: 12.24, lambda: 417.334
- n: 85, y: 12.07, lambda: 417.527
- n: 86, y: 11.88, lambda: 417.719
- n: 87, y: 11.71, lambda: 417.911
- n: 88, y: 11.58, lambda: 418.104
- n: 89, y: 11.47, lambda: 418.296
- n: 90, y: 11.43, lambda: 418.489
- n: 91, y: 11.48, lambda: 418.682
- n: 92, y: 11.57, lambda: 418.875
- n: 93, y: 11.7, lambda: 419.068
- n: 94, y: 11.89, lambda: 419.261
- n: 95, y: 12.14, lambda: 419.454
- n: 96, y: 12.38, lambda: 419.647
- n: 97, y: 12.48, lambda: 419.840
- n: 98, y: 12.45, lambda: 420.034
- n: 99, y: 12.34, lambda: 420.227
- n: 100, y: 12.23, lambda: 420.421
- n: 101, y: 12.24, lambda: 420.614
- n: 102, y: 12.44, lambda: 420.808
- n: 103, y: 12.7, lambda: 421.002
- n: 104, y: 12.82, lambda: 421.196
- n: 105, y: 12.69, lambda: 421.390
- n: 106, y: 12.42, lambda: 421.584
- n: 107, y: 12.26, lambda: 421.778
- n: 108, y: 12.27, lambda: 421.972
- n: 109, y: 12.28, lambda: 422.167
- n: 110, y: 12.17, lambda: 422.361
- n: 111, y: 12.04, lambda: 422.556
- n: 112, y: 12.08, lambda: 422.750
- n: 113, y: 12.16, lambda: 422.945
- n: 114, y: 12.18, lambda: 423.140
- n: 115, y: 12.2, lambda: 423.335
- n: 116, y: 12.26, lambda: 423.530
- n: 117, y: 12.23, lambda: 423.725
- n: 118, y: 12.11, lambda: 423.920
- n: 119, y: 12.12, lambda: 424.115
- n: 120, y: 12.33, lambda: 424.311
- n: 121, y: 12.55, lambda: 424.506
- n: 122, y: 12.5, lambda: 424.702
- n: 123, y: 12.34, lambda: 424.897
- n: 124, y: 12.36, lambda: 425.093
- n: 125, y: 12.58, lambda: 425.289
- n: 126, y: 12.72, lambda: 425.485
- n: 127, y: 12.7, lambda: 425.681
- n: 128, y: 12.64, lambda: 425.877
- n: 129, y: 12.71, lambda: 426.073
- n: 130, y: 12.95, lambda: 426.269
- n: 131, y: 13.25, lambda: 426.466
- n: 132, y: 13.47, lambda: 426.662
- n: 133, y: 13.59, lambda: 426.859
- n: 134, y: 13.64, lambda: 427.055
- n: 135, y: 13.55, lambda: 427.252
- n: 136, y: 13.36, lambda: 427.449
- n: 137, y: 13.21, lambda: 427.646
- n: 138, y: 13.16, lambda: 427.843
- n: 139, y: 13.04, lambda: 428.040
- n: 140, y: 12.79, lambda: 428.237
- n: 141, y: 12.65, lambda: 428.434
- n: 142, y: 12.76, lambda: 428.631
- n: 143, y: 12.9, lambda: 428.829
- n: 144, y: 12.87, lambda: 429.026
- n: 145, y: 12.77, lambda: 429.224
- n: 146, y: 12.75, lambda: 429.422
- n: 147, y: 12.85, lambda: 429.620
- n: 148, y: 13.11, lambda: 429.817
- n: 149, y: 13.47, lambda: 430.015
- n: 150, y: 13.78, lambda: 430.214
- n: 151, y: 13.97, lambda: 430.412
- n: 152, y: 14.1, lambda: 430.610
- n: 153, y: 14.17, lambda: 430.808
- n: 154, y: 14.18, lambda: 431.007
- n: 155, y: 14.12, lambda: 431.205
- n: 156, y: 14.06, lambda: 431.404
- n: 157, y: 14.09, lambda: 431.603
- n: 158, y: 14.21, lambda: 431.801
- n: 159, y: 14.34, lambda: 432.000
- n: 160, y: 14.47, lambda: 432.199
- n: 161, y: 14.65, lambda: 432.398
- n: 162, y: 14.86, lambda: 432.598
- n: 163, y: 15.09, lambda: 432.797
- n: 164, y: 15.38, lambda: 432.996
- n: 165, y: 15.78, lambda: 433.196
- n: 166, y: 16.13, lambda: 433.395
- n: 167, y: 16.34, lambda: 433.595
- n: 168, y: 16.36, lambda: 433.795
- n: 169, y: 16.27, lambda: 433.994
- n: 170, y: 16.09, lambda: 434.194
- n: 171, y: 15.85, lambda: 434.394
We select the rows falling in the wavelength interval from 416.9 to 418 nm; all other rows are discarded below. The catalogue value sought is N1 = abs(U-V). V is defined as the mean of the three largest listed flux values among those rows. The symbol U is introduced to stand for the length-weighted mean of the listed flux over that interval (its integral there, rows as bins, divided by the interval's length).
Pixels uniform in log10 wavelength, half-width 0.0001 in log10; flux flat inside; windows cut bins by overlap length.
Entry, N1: 0.203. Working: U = 12.1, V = 12.3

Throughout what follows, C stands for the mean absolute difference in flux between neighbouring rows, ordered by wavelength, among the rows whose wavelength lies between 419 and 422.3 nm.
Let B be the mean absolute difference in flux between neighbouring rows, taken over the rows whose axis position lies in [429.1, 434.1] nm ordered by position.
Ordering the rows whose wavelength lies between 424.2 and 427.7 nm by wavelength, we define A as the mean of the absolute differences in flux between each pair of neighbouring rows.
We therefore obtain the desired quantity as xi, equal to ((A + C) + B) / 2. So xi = 0.219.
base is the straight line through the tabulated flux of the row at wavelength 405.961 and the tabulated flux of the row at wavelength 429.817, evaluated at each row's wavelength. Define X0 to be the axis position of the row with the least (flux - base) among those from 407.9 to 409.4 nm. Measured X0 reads 408.775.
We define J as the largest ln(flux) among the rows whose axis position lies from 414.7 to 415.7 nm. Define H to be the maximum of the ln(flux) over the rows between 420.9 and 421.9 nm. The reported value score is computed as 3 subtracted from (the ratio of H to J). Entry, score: -2.02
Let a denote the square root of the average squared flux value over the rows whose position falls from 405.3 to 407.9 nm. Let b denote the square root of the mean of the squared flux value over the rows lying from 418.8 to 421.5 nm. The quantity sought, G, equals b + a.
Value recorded 26.3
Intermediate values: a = 14.0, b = 12.3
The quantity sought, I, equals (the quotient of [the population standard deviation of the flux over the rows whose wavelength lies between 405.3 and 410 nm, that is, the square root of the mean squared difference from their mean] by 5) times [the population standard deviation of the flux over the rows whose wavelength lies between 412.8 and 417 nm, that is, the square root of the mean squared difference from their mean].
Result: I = 0.014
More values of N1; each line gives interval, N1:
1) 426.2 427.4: 0.182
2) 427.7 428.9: 0.136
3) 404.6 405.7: 0.191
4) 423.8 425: 0.139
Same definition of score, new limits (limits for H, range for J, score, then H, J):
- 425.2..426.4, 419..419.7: -1.98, 2.56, 2.52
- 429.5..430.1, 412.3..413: -1.99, 2.60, 2.58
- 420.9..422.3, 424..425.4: -1.99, 2.55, 2.53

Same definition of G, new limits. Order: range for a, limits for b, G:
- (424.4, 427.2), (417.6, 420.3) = 24.8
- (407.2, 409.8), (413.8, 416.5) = 27.1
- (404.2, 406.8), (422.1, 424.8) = 26.1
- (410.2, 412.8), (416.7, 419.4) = 25.2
